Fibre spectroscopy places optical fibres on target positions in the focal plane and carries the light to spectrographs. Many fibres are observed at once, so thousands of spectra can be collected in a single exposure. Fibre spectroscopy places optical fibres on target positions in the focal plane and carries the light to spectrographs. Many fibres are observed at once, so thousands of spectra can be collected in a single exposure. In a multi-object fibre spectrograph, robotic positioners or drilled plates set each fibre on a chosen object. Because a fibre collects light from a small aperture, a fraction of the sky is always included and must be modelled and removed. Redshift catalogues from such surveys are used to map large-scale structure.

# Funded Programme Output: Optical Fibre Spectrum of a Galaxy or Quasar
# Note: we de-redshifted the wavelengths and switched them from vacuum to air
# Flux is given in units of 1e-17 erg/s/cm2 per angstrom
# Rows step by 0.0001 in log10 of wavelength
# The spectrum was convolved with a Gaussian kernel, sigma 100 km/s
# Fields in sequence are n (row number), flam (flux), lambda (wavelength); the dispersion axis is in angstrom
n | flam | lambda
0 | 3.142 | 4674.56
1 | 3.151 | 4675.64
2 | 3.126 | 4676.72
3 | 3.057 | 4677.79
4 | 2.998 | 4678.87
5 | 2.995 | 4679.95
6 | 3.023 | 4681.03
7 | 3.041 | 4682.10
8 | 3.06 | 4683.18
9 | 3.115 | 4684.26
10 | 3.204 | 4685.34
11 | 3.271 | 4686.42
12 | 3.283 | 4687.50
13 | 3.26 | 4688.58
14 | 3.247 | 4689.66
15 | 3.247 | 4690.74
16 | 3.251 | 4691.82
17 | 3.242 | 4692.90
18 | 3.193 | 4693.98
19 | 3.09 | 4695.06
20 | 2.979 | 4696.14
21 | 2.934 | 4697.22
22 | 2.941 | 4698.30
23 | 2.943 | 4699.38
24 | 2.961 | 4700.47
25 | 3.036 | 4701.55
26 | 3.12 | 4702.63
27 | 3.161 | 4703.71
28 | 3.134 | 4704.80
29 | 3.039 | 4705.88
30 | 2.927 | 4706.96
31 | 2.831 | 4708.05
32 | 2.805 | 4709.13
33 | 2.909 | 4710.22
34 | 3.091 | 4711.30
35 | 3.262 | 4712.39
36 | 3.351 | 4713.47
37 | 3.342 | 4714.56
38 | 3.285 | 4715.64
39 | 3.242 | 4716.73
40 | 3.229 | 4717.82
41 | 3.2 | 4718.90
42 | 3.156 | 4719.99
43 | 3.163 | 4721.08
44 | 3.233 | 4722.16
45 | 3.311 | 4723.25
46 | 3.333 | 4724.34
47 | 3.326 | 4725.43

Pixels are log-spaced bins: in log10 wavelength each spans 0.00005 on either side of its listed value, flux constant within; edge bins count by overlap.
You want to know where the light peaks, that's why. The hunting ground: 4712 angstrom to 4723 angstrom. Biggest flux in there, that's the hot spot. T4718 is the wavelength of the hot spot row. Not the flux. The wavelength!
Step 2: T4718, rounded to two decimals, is 4713.47 angstrom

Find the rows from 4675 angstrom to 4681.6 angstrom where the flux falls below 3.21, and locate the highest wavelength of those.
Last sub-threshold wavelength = 4681.03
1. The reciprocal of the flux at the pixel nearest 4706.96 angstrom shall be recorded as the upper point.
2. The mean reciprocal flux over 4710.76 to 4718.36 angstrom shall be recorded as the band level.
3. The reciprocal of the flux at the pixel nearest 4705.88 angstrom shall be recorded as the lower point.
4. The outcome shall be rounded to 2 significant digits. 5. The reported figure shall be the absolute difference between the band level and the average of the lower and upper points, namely 0.028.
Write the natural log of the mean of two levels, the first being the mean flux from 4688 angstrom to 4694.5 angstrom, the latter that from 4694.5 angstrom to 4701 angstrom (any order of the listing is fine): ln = 1.134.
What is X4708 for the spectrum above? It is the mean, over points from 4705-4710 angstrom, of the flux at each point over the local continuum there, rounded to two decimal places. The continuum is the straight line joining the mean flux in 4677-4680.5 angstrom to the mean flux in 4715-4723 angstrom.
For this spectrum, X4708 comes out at 0.92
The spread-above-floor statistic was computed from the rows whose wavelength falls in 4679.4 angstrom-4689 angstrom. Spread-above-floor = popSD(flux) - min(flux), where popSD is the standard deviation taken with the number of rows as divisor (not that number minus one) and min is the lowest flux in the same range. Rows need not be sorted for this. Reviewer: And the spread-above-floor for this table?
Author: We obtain -2.89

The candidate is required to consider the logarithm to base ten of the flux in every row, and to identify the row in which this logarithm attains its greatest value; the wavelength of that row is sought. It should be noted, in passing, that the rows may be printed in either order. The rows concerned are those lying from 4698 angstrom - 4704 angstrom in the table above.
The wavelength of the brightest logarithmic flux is 4703.71 angstrom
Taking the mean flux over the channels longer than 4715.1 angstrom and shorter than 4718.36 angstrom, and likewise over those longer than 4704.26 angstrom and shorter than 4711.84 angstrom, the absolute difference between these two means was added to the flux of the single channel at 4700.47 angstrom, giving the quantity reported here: 3.25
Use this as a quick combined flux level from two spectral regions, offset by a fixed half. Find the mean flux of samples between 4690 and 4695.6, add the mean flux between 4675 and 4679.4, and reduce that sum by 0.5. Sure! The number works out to 5.79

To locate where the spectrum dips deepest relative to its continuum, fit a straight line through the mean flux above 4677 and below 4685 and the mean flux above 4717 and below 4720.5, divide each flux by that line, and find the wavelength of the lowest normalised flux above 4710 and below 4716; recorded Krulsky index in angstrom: 4710.22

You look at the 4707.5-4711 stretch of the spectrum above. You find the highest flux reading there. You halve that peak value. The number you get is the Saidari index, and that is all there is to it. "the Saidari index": 1.45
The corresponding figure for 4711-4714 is 1.68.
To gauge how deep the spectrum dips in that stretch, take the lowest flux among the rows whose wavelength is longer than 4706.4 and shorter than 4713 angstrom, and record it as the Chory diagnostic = 2.805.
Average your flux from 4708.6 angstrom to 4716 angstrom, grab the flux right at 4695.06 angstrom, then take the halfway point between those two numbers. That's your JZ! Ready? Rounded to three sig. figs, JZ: 3.12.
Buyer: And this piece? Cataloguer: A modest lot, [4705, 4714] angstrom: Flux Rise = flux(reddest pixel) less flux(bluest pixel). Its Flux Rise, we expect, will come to 0.312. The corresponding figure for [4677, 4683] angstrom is -0.016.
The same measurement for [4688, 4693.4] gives -0.018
